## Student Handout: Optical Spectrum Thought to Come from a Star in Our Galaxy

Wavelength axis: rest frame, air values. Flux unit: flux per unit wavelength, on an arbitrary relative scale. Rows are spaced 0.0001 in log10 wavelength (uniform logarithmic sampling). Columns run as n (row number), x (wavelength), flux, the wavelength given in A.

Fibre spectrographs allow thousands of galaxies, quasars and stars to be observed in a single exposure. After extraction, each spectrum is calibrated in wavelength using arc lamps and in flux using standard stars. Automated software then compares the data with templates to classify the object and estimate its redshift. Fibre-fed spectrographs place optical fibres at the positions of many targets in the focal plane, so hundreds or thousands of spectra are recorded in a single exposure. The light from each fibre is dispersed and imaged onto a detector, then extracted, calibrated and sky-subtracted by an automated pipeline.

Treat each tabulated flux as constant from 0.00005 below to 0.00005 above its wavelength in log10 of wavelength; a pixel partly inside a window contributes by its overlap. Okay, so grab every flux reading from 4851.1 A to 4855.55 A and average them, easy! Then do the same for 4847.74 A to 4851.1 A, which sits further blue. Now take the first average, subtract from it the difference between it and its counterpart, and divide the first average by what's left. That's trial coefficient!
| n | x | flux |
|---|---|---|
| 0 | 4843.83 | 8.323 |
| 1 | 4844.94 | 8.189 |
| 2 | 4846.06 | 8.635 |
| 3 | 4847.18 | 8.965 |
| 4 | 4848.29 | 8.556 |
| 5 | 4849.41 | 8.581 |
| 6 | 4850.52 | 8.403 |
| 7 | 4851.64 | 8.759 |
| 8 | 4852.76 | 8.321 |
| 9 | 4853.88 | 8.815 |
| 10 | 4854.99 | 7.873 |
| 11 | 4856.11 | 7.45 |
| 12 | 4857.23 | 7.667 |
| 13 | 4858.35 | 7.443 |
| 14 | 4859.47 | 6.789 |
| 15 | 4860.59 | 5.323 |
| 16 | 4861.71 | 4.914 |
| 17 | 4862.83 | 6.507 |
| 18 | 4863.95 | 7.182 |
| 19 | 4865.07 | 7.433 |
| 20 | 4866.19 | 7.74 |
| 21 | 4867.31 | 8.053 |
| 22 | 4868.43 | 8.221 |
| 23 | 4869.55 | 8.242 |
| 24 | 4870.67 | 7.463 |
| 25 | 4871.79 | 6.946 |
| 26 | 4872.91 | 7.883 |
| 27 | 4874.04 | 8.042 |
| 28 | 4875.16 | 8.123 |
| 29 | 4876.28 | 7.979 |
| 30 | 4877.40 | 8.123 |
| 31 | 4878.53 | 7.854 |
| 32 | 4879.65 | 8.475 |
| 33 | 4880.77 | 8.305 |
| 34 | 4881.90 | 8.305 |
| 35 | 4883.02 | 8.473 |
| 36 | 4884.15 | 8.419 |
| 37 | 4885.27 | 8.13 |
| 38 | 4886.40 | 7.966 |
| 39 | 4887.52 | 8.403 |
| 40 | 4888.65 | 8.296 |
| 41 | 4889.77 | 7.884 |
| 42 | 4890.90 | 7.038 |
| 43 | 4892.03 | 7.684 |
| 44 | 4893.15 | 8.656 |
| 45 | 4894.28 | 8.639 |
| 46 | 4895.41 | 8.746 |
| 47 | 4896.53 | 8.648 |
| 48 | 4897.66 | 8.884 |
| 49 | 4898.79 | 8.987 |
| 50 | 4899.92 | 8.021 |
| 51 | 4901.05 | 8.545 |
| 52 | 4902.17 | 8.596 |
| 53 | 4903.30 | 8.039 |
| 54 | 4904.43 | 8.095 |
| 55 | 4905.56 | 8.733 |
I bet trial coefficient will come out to 0.99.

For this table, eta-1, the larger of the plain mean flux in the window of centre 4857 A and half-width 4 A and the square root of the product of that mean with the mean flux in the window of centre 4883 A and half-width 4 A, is 7.8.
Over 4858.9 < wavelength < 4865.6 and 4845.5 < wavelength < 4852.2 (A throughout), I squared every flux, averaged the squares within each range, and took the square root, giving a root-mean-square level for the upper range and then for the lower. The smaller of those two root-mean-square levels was 6.4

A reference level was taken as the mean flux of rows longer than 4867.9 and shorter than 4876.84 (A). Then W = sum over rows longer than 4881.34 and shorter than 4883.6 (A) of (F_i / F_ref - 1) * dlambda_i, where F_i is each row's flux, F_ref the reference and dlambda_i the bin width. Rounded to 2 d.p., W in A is 0.15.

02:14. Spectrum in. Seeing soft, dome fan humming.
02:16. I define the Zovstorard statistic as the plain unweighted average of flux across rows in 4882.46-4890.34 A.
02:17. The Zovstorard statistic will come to 8.22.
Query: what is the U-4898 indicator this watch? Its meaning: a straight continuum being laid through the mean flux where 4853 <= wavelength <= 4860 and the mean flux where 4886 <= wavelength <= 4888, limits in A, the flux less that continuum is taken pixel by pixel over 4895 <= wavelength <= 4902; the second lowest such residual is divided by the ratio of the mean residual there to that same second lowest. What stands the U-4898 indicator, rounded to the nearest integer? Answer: 0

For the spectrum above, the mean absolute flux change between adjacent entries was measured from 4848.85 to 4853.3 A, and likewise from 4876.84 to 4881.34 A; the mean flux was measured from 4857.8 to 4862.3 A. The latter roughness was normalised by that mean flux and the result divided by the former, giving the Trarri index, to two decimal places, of 0.18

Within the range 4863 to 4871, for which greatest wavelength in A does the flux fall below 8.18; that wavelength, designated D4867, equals 4870.67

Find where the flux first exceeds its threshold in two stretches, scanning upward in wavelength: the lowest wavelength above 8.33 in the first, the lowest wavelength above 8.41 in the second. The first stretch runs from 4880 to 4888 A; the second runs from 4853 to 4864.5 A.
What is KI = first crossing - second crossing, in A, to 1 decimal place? 29.1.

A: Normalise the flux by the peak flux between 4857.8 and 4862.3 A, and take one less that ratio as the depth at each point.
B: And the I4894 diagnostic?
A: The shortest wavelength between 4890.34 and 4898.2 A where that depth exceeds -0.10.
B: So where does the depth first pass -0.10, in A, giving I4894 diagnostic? 4890.90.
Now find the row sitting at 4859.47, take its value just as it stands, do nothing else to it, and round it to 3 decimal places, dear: 6.789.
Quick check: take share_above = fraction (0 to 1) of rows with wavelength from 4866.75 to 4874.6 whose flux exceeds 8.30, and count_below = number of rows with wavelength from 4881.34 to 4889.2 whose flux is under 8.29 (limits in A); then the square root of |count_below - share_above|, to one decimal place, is 1.4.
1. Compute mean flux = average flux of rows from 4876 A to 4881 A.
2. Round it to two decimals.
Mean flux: 8.15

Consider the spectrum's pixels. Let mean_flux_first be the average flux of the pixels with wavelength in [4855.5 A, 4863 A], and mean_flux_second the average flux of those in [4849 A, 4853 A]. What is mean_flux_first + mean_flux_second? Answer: 15.1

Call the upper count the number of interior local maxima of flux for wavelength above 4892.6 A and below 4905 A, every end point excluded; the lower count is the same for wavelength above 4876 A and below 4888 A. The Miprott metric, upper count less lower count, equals 0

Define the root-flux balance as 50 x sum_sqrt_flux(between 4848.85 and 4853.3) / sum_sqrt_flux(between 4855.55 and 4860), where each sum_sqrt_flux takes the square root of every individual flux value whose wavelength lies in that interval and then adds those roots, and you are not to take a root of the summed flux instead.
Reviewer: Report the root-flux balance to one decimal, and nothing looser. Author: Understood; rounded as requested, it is 53.9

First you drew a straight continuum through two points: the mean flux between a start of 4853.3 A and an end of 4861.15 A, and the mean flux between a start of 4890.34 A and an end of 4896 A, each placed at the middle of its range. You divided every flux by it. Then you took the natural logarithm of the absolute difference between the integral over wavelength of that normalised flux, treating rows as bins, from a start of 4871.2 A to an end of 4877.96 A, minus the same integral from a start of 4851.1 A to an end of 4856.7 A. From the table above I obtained -0.7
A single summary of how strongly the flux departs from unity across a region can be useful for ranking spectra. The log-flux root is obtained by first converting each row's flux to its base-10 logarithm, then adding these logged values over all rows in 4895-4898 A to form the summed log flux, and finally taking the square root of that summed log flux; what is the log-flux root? 1.7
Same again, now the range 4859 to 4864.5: 2.0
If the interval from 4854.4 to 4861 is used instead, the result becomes 2.3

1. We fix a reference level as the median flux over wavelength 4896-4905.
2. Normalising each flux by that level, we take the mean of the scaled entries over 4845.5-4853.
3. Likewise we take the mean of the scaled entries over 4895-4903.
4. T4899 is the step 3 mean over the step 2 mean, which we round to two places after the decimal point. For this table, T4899 1.00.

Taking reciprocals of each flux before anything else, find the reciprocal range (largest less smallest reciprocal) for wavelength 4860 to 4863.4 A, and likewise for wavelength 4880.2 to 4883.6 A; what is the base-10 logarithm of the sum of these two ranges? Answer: -1.3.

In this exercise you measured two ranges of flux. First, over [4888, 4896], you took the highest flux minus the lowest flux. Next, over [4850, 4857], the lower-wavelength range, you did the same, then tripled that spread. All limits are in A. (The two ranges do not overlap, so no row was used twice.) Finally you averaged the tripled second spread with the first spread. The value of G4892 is 2.9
